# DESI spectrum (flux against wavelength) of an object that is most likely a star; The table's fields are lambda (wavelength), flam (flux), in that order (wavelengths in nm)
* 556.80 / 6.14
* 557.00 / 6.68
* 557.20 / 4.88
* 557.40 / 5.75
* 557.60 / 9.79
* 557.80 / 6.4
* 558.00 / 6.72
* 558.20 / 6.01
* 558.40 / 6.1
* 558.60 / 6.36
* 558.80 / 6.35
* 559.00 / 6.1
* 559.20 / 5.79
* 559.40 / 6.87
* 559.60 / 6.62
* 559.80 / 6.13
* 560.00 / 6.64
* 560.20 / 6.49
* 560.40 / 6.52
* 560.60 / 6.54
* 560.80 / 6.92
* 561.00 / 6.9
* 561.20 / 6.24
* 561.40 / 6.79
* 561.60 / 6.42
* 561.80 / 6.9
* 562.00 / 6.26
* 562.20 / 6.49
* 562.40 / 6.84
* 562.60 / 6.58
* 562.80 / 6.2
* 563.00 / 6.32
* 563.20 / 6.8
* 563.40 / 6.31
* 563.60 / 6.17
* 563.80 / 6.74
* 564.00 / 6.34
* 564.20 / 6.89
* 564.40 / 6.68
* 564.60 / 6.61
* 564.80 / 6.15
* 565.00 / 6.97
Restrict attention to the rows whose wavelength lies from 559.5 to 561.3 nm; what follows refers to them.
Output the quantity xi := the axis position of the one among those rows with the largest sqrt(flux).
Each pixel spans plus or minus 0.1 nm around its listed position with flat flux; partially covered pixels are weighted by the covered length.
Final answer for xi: 560.80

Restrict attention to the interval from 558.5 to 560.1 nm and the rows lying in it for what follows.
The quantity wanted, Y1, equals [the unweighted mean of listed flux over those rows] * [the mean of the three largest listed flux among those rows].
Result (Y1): 42.7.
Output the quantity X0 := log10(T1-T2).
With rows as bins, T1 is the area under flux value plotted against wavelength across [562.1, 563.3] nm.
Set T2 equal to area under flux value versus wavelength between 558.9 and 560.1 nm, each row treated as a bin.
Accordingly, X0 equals -0.7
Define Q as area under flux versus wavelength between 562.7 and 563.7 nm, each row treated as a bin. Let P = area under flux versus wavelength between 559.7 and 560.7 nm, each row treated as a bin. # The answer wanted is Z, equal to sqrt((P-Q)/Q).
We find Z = 0.13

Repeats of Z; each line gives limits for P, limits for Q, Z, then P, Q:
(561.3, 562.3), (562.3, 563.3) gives 0.06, 6.572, 6.55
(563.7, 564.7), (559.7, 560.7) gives 0.17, 6.652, 6.46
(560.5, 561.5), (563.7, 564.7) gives 0.06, 6.678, 6.65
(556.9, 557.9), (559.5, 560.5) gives 0.18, 6.700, 6.48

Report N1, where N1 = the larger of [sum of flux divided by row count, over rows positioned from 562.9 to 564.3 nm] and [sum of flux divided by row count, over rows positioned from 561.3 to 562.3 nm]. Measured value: 6.57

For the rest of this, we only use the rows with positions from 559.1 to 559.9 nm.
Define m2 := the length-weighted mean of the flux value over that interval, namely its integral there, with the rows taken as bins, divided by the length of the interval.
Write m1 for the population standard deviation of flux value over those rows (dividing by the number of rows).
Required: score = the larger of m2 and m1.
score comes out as 6.35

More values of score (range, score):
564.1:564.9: 6.58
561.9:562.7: 6.54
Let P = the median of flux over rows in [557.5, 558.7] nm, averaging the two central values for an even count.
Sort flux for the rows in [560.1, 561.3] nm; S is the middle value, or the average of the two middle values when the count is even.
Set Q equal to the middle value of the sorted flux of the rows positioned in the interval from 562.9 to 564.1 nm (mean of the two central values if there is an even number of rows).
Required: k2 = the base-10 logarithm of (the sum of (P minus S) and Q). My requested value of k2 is 0.791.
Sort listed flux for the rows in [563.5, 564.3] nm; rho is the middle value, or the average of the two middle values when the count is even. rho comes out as 6.54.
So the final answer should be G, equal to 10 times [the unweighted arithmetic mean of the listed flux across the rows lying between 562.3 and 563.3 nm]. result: 65.5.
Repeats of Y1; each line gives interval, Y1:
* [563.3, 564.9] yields 43.9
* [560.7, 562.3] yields 45.7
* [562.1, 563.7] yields 43.6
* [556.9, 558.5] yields 50.6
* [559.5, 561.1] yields 45.0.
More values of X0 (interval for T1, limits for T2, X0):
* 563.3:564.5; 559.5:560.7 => -1.4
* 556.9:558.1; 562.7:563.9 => -0.5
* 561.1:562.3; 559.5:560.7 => -1.5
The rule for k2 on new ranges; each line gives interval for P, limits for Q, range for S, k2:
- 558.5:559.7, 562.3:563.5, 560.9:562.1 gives 0.792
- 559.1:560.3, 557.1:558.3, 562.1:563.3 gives 0.794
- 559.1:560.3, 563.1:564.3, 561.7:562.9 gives 0.817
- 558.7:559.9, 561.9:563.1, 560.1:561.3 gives 0.786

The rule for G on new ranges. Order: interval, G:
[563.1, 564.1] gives 64.7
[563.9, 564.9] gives 65.3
